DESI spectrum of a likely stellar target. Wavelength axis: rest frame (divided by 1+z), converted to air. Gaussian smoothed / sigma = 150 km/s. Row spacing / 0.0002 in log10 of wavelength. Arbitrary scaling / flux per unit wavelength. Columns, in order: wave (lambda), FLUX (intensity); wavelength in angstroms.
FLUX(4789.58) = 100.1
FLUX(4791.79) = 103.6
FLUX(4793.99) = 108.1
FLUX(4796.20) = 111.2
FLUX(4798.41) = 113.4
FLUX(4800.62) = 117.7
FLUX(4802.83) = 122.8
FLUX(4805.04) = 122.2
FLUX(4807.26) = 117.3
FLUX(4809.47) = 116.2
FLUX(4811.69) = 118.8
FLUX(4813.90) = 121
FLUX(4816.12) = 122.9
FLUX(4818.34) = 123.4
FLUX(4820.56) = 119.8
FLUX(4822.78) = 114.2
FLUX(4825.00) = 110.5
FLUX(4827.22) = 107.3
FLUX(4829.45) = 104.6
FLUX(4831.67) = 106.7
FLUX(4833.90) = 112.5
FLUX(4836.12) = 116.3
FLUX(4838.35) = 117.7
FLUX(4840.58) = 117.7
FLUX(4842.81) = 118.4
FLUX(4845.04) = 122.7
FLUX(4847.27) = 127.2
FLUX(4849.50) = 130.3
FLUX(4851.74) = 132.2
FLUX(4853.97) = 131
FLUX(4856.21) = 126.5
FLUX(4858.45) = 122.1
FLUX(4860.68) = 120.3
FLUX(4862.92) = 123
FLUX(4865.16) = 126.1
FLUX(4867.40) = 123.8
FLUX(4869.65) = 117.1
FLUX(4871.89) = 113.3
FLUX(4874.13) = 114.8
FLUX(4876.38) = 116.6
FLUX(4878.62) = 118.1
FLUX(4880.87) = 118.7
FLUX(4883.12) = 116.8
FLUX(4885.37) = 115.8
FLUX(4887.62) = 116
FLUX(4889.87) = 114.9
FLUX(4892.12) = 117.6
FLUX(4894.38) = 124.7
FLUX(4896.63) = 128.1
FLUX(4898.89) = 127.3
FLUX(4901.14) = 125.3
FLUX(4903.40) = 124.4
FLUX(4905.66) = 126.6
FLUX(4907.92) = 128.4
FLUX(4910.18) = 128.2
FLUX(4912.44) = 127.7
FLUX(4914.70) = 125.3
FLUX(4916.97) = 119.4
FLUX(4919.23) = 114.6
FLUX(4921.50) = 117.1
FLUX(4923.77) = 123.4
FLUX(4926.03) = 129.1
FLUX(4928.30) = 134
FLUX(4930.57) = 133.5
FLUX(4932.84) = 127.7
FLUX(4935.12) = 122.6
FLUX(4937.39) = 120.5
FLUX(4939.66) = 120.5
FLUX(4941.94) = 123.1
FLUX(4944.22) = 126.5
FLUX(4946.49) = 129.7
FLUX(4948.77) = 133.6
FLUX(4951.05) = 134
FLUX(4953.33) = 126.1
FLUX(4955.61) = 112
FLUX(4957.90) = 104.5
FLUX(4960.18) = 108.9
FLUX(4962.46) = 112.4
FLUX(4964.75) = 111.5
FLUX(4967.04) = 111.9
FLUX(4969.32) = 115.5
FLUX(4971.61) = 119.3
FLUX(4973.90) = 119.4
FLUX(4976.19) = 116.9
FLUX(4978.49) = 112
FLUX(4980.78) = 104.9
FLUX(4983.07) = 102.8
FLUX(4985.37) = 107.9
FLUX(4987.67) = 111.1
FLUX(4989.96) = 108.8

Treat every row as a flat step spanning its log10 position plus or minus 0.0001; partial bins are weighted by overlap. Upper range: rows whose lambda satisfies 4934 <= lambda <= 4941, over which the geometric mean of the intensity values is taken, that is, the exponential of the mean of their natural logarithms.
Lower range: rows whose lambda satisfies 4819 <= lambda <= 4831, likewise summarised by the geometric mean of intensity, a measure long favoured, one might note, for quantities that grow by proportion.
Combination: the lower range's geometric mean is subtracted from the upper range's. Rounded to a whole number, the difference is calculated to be 10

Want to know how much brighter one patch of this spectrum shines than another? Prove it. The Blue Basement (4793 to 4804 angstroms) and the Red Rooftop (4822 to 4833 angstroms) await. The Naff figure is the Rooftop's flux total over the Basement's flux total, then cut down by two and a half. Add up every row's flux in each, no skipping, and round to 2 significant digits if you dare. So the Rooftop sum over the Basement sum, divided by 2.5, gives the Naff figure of 0.38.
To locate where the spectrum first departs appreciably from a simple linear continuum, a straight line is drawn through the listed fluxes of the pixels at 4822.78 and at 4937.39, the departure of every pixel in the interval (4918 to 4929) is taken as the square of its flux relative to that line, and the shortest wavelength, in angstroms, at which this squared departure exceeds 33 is 4926.03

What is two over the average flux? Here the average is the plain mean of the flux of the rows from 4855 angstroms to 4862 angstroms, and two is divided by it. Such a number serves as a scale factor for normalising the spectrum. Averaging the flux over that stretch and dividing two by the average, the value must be 0.0163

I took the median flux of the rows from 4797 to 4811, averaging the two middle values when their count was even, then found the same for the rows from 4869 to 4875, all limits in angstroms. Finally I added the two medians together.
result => 232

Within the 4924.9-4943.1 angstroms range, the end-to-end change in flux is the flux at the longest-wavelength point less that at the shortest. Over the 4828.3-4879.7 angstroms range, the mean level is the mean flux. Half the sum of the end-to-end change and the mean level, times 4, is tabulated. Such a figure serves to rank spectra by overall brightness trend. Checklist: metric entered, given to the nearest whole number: 228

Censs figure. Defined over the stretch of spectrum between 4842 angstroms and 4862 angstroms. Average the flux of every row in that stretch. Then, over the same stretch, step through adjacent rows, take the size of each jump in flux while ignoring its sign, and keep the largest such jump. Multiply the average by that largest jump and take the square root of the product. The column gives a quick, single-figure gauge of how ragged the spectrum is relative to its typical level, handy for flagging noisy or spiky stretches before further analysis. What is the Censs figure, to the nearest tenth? 23.8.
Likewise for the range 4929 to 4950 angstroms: 27.1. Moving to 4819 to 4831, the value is 25.0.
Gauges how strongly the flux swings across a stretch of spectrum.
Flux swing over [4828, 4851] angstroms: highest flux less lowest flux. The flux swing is 26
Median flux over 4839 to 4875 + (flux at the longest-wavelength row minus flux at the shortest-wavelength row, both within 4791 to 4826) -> 130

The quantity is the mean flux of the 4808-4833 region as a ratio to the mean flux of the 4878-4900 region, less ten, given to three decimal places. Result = -9.040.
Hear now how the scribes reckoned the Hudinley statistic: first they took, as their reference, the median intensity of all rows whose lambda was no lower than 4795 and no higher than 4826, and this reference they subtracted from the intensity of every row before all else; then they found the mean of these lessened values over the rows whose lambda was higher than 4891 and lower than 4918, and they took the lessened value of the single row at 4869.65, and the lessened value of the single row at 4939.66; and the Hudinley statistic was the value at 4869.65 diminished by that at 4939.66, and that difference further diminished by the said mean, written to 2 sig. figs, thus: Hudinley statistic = -10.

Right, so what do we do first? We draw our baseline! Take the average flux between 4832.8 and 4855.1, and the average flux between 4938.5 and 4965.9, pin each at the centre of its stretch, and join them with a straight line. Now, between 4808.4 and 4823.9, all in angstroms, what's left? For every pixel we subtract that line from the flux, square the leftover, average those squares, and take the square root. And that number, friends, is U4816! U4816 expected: 4.9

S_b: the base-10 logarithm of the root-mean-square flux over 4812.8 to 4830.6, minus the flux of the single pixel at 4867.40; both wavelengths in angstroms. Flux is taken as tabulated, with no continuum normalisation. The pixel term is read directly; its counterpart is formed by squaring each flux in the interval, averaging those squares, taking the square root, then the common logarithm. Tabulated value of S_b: -122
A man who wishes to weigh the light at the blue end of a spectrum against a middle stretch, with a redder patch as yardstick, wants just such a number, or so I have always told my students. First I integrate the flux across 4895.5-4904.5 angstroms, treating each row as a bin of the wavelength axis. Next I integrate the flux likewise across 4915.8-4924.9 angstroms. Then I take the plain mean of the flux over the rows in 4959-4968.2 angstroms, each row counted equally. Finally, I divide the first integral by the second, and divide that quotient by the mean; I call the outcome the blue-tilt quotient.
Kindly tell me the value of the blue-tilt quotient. 0.0095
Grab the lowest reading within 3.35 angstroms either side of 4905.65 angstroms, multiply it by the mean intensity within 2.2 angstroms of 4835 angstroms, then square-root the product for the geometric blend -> 119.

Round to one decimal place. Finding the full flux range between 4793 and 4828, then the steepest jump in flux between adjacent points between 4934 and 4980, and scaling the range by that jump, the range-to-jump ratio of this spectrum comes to 1.1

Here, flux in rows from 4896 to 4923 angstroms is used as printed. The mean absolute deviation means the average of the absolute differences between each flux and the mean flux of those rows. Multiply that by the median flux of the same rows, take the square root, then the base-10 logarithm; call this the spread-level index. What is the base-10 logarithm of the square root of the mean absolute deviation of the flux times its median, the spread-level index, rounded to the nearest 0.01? 1.33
